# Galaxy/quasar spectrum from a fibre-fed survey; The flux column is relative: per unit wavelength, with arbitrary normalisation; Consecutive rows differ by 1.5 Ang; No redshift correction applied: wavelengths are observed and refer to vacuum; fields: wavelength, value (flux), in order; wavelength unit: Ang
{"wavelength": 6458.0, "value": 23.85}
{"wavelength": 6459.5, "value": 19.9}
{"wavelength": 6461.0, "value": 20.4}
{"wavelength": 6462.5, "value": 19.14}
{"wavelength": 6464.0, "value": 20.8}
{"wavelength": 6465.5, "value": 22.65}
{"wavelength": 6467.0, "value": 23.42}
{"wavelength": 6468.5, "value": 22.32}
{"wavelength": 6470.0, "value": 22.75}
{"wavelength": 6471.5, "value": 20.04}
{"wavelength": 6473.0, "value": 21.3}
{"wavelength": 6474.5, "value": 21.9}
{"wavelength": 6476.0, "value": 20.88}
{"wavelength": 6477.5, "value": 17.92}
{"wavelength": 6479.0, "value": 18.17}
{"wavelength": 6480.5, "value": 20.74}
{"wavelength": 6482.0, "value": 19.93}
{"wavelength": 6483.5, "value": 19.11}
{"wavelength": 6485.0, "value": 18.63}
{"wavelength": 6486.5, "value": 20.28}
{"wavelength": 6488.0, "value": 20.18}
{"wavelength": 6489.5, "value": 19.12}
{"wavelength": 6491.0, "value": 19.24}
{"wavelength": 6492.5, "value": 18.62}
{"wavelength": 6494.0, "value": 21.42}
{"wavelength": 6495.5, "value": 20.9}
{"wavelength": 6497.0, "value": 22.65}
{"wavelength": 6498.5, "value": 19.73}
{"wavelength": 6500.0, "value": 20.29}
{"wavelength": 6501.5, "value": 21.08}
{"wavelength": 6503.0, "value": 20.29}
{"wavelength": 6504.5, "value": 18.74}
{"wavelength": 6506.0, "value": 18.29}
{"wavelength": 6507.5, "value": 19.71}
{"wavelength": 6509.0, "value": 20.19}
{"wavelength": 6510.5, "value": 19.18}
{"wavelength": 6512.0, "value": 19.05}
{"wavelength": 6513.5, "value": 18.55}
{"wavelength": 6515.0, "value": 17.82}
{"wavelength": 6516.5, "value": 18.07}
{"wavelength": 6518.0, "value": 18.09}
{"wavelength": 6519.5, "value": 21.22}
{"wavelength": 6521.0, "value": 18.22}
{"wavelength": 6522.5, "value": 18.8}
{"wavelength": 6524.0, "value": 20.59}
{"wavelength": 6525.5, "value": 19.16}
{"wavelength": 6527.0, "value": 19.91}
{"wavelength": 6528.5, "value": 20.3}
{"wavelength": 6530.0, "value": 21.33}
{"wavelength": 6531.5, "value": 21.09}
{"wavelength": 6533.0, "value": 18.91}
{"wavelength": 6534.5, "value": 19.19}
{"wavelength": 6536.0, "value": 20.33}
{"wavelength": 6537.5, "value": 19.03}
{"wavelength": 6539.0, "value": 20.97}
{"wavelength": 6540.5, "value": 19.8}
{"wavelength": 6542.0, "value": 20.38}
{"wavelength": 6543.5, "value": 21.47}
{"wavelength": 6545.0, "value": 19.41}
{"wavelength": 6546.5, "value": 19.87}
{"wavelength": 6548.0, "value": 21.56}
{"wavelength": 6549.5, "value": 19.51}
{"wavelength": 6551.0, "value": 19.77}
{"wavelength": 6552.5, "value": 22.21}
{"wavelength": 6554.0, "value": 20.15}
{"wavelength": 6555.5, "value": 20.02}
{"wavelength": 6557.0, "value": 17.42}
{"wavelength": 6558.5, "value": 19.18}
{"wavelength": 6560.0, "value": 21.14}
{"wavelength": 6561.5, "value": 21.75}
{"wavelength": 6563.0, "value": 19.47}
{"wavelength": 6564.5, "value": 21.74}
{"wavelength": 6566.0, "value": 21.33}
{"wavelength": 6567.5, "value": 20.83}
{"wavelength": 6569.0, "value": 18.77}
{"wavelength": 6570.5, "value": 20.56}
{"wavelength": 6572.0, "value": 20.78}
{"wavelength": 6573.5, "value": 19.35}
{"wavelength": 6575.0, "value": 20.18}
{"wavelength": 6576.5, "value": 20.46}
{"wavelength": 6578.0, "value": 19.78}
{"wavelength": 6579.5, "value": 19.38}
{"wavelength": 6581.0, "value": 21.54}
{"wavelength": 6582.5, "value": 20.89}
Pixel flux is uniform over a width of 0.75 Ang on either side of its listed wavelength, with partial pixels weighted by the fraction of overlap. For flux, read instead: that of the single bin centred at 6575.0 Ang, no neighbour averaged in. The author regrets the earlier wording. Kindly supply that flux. 20.18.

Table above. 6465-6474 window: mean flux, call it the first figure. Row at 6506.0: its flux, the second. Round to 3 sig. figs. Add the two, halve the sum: 20.2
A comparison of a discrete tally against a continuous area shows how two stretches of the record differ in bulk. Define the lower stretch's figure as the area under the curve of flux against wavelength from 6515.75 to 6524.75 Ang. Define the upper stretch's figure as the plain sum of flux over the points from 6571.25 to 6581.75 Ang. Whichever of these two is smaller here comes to 141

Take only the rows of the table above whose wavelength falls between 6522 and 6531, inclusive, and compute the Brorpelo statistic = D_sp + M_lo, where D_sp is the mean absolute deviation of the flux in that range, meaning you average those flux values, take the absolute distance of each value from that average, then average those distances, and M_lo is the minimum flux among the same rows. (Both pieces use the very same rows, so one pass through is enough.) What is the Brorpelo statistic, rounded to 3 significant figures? 19.5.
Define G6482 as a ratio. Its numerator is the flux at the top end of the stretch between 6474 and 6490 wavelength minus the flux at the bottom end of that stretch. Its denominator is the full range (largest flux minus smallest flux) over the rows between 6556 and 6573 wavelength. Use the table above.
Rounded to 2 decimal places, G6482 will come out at -0.64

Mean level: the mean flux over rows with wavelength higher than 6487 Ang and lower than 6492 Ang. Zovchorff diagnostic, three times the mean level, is 59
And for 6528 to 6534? 61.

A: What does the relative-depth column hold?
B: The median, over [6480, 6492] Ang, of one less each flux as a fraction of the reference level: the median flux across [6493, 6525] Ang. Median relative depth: 0.006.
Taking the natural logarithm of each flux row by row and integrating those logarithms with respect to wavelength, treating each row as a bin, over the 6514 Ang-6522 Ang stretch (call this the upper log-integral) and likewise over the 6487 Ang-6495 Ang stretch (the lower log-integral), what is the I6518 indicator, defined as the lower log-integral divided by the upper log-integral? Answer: 1.02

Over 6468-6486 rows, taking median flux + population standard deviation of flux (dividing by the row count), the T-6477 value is 21.9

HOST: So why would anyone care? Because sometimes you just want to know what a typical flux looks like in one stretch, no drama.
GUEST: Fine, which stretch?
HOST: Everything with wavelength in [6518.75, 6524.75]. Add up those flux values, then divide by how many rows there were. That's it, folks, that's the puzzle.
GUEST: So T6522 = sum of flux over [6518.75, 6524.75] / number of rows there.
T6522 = 19.7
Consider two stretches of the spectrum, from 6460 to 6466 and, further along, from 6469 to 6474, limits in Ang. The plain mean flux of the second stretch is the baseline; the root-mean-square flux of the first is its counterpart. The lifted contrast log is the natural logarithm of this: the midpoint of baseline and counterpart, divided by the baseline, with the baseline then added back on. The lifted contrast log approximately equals 3.11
